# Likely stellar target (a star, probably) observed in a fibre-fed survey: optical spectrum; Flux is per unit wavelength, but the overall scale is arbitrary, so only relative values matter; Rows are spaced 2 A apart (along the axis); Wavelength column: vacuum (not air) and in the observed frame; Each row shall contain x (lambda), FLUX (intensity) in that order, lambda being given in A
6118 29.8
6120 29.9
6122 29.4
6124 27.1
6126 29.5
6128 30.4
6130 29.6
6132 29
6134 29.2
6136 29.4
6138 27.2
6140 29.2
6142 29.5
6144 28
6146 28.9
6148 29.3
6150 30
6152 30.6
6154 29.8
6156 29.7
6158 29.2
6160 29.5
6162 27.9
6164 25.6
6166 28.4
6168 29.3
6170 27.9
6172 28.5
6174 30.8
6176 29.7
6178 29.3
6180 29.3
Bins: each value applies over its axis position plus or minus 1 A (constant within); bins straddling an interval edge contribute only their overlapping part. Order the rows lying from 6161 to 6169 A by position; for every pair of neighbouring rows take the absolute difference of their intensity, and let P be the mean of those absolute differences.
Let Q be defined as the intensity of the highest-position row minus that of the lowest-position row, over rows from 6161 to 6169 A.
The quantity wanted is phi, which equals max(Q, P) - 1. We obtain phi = 1.0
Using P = 2.00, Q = 1.4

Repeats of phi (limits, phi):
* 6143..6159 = 0.2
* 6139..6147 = -0.1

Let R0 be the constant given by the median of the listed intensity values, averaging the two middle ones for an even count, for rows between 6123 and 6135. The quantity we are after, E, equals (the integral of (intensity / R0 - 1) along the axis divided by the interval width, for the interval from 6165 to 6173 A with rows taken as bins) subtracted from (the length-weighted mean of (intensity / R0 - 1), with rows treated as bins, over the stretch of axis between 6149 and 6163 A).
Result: 0.03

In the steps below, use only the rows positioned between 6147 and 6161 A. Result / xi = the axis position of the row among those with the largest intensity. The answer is 6152 A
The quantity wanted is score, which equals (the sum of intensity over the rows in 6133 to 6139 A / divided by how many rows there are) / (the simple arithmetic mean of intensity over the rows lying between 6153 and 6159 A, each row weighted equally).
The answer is 0.97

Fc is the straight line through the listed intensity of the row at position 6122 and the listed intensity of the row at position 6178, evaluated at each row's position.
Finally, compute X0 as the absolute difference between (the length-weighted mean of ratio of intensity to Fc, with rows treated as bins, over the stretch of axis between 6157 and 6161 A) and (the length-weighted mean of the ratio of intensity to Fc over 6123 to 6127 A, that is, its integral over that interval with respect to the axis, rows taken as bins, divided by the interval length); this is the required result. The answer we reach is 0.04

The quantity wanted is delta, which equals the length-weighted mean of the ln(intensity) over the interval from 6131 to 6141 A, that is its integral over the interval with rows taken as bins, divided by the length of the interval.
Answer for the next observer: 3.36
